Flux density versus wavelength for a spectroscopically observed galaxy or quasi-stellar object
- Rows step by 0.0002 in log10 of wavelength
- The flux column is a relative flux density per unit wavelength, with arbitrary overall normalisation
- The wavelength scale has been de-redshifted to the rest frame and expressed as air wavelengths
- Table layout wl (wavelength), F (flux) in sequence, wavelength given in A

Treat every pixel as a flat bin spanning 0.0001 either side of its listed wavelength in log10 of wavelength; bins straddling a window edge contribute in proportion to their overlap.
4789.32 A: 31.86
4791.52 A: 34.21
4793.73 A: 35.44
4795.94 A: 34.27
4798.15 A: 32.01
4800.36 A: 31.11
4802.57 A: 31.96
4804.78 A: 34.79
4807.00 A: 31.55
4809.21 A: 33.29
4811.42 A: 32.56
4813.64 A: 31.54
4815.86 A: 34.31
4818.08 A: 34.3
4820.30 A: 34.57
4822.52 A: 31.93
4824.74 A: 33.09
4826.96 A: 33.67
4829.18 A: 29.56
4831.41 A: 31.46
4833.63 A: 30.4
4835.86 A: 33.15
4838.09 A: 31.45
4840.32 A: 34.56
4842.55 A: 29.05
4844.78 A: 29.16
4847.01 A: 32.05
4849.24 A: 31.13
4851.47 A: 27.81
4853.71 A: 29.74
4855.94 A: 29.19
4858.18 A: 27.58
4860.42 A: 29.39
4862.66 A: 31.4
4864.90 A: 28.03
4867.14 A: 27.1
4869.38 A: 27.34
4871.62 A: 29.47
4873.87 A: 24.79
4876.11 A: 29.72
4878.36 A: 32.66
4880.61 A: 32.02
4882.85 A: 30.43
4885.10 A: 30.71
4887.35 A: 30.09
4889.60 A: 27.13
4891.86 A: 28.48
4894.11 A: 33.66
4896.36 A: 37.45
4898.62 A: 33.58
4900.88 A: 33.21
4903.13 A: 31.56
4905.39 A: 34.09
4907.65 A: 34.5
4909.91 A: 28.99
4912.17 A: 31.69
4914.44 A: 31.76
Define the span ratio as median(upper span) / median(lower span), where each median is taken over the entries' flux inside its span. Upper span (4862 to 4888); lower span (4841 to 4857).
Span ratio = 1.02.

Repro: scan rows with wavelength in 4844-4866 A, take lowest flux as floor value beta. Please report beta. 27.58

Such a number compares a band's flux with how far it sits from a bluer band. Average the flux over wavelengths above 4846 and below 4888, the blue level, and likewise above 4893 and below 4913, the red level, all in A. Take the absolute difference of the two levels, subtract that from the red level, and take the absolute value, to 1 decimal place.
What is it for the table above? 29.5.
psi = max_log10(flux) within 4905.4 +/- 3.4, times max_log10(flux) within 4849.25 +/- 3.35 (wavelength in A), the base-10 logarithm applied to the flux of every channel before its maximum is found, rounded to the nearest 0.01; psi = 2.32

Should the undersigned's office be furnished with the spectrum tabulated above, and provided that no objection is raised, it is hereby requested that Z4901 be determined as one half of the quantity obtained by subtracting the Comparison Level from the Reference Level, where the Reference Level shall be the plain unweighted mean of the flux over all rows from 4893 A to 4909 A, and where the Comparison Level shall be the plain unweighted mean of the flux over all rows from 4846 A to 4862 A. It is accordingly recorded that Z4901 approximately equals 2.2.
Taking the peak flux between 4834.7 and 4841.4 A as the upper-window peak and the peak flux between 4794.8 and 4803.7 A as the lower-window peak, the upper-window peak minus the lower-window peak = 0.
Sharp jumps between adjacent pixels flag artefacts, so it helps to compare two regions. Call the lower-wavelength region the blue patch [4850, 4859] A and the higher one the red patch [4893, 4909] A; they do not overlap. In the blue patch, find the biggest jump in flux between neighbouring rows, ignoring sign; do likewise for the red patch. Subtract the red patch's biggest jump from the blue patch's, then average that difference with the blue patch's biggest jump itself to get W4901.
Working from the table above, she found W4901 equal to 0.0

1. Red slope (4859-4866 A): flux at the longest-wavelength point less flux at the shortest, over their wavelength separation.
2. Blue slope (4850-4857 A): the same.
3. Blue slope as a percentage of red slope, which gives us -102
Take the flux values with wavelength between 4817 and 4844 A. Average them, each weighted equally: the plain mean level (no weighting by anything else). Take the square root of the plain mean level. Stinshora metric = 5.68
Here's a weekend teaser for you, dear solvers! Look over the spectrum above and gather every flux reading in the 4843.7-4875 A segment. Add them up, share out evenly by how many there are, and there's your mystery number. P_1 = 28.9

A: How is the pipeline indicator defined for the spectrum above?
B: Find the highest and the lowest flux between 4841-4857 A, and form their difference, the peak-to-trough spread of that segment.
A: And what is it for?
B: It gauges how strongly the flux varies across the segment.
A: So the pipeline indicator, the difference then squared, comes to 18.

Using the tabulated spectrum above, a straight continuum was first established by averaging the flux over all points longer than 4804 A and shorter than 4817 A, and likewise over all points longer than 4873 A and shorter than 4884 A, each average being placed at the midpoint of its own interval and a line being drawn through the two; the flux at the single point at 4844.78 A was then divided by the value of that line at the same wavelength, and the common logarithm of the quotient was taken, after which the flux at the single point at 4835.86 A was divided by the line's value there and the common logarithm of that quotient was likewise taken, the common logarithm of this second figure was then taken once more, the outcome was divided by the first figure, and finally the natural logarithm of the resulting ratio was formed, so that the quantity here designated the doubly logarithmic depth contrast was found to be 4.0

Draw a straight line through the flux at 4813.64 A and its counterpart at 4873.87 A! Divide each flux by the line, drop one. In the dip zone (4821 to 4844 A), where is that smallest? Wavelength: 4829.18 A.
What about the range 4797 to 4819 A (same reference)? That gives 4800.36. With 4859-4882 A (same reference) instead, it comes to 4873.87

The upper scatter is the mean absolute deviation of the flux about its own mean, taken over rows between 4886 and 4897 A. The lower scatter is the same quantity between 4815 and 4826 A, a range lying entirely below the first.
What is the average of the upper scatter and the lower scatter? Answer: 2.1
